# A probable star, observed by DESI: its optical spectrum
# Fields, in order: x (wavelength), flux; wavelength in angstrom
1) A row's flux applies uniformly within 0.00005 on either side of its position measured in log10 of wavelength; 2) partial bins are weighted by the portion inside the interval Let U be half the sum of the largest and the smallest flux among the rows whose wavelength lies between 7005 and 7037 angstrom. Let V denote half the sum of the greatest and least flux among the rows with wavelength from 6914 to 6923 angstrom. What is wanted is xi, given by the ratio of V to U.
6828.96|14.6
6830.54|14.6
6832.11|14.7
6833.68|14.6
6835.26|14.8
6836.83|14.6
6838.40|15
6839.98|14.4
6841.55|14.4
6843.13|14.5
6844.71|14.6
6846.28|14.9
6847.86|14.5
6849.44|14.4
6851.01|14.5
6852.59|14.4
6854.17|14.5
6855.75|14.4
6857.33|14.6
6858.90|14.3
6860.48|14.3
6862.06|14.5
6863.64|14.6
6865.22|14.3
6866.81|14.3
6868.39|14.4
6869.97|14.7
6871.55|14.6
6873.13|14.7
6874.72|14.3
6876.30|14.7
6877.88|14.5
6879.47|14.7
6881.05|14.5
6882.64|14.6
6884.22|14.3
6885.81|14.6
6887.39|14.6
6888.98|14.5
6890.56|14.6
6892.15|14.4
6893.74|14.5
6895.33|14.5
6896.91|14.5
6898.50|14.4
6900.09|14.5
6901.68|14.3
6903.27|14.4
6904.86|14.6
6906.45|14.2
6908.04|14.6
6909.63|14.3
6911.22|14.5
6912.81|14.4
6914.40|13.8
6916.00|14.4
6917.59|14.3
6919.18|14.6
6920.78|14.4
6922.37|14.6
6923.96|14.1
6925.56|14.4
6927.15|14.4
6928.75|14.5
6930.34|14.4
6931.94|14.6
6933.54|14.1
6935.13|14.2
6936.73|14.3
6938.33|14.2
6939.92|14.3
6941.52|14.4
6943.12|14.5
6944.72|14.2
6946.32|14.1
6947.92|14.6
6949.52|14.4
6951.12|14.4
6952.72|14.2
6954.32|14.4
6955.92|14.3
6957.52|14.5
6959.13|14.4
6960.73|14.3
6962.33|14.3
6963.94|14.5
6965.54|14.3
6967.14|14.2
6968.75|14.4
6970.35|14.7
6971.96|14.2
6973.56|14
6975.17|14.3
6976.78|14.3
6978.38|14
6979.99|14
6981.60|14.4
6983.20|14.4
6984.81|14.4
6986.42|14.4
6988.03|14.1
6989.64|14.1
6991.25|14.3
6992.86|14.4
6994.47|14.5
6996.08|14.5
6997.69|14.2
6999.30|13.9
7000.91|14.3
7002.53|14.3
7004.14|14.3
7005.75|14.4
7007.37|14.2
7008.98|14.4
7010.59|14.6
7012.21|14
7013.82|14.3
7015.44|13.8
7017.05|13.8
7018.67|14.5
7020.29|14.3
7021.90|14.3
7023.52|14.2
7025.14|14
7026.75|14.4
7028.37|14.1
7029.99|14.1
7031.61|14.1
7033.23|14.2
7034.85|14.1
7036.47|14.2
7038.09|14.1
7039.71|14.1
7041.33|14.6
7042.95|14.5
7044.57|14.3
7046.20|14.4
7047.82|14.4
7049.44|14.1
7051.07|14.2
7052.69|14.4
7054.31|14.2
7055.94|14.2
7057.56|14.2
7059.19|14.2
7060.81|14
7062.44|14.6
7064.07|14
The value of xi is 1.00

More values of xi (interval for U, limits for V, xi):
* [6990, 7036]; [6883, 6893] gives 1.02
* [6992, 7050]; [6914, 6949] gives 1.00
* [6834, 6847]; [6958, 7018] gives 0.97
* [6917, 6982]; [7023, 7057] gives 1.00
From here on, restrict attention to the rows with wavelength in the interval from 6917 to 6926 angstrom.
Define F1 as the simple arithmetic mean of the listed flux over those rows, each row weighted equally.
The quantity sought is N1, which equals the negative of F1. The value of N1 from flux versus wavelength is -14.4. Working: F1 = 14.40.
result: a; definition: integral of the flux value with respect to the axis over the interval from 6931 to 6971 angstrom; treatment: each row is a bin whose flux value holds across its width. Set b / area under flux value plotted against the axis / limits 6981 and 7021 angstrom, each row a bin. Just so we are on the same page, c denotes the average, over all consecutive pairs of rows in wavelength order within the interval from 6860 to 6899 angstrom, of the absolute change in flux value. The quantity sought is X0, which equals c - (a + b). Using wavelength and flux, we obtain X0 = -1145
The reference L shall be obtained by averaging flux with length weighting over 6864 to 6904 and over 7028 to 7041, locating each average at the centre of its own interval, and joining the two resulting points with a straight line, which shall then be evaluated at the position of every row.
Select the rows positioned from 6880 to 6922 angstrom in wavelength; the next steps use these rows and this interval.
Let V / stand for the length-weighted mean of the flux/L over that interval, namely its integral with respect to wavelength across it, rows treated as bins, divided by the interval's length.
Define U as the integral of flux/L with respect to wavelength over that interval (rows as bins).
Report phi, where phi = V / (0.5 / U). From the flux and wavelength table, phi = 83.8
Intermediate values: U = 42.0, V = 1.00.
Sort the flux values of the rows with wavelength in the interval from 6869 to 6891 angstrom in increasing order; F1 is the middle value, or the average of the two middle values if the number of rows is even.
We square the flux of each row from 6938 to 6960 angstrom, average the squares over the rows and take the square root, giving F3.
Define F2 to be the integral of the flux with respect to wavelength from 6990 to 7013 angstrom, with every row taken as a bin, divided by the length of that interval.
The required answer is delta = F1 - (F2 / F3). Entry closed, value 13.6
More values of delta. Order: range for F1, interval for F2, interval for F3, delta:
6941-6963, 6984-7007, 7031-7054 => 13.4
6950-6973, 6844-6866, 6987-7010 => 13.3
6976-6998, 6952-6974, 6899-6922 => 13.4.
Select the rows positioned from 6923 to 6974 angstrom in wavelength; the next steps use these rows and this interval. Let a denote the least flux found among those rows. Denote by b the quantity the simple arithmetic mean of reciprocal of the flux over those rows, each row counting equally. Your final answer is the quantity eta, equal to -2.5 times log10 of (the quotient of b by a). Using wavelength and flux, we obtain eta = 5.76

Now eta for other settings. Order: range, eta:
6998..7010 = 5.74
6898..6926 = 5.74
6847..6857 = 5.80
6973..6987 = 5.75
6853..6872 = 5.79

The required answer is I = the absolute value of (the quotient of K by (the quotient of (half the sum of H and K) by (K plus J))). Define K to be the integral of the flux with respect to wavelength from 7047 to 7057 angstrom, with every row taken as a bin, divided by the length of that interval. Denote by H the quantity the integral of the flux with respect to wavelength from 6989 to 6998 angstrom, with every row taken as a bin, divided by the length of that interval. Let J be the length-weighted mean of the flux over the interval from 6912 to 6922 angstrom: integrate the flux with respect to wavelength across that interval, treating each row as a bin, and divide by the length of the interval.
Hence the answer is 28.5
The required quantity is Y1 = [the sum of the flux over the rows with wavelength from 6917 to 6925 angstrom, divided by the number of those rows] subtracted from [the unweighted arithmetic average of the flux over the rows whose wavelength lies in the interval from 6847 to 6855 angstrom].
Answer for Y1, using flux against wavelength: 0.1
